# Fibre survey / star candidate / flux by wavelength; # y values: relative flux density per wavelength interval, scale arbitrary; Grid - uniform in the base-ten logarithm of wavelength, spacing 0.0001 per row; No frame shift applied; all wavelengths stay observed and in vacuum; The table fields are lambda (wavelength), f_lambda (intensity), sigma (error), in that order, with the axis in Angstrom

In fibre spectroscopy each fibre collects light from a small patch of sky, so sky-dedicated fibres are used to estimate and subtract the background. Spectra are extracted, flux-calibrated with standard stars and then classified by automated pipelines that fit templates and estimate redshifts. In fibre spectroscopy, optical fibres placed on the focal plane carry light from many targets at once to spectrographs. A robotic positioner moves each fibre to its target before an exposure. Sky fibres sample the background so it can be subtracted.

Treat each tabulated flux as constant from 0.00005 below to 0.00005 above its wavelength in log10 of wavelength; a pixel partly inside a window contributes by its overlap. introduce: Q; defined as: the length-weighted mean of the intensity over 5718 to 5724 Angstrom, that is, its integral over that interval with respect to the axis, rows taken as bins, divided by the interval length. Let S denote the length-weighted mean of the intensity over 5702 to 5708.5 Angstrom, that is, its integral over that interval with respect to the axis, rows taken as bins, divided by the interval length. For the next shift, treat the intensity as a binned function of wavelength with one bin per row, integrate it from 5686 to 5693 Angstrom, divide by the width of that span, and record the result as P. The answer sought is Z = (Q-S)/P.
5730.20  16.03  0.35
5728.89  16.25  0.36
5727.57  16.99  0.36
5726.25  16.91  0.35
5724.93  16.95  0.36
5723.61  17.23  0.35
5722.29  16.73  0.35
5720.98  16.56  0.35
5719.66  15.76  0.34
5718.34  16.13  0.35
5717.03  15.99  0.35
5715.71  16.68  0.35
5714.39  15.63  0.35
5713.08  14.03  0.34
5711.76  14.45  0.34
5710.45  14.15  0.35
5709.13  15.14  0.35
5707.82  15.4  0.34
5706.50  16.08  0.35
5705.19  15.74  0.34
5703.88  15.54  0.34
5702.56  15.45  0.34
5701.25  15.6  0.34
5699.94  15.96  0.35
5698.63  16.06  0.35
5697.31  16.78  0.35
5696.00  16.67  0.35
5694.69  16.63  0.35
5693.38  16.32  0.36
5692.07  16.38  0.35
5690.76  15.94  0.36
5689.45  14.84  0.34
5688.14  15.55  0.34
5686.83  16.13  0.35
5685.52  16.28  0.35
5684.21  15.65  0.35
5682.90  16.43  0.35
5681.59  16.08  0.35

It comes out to 0.05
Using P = 15.8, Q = 16.5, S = 15.6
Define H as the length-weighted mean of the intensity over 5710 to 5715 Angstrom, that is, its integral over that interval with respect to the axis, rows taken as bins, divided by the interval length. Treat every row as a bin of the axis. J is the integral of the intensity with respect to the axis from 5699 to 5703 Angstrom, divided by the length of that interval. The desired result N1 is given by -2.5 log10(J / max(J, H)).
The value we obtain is 0.000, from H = 14.6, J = 15.7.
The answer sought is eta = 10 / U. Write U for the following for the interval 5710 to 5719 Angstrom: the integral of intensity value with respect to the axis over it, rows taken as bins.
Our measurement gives 0.0725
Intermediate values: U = 138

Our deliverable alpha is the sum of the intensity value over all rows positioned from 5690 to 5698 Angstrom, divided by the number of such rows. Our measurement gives 16.5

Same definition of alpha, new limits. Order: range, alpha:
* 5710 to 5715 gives 14.6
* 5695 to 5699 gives 16.5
